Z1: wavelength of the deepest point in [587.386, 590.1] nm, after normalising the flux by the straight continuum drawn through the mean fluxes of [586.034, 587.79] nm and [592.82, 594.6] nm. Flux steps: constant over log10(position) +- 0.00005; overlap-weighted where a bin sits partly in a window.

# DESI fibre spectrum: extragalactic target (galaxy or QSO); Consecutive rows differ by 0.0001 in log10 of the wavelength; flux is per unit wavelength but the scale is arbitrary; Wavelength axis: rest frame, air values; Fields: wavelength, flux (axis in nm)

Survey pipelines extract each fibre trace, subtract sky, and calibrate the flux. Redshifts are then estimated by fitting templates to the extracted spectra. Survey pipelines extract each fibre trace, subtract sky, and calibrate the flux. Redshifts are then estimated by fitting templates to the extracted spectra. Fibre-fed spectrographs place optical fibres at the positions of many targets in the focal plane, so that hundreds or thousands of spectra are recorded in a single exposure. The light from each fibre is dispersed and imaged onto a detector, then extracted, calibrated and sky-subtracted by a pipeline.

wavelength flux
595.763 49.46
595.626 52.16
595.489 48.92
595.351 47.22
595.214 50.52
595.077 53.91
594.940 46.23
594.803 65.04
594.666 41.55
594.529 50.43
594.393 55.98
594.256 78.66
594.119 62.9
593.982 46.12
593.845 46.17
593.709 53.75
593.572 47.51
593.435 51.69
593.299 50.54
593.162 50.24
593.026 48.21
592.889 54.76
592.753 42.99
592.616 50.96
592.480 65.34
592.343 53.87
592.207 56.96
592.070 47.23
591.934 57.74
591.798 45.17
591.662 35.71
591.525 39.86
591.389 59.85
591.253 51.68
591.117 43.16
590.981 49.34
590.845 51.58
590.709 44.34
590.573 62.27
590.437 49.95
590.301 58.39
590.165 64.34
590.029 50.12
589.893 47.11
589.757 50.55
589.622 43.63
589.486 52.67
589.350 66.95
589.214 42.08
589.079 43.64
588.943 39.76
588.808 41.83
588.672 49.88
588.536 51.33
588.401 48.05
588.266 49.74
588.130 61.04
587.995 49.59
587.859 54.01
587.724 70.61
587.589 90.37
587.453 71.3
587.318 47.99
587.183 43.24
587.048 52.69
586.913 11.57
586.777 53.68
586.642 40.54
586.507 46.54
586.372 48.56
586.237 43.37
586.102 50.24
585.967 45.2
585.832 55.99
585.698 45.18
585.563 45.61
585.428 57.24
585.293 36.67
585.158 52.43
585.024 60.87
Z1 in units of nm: 588.943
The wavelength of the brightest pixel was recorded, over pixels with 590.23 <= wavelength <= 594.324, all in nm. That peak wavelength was 594.256 nm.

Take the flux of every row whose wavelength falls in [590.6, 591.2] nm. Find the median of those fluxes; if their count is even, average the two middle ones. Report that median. 46.8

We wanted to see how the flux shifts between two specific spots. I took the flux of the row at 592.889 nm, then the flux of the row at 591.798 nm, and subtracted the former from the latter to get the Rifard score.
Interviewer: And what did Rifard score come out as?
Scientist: -10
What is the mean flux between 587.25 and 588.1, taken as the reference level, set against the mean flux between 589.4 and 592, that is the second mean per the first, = 0.8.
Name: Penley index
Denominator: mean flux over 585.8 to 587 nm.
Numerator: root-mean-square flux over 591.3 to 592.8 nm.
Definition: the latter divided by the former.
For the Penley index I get 1.17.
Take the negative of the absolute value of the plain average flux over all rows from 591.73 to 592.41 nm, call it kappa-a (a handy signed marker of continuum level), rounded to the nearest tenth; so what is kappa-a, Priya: -52.2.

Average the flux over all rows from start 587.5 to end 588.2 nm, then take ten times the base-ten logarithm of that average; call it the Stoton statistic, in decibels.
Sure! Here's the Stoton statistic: 18.1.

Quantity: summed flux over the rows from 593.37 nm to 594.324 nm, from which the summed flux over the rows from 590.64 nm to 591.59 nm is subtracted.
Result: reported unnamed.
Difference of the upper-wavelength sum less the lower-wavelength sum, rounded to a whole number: 47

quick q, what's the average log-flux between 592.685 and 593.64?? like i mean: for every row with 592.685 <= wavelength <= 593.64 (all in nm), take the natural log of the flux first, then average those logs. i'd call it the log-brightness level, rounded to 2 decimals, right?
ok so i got 3.90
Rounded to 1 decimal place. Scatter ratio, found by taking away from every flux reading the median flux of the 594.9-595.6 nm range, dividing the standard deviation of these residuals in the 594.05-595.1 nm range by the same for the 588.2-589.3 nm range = 2.7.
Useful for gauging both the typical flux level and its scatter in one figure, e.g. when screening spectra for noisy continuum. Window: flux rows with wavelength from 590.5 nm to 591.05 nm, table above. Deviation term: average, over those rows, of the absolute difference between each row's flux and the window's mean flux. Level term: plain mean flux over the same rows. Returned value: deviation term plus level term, 57.1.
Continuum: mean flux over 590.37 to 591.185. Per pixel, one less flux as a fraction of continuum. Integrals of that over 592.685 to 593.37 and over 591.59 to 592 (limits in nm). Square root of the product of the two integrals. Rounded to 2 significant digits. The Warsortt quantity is 0.018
